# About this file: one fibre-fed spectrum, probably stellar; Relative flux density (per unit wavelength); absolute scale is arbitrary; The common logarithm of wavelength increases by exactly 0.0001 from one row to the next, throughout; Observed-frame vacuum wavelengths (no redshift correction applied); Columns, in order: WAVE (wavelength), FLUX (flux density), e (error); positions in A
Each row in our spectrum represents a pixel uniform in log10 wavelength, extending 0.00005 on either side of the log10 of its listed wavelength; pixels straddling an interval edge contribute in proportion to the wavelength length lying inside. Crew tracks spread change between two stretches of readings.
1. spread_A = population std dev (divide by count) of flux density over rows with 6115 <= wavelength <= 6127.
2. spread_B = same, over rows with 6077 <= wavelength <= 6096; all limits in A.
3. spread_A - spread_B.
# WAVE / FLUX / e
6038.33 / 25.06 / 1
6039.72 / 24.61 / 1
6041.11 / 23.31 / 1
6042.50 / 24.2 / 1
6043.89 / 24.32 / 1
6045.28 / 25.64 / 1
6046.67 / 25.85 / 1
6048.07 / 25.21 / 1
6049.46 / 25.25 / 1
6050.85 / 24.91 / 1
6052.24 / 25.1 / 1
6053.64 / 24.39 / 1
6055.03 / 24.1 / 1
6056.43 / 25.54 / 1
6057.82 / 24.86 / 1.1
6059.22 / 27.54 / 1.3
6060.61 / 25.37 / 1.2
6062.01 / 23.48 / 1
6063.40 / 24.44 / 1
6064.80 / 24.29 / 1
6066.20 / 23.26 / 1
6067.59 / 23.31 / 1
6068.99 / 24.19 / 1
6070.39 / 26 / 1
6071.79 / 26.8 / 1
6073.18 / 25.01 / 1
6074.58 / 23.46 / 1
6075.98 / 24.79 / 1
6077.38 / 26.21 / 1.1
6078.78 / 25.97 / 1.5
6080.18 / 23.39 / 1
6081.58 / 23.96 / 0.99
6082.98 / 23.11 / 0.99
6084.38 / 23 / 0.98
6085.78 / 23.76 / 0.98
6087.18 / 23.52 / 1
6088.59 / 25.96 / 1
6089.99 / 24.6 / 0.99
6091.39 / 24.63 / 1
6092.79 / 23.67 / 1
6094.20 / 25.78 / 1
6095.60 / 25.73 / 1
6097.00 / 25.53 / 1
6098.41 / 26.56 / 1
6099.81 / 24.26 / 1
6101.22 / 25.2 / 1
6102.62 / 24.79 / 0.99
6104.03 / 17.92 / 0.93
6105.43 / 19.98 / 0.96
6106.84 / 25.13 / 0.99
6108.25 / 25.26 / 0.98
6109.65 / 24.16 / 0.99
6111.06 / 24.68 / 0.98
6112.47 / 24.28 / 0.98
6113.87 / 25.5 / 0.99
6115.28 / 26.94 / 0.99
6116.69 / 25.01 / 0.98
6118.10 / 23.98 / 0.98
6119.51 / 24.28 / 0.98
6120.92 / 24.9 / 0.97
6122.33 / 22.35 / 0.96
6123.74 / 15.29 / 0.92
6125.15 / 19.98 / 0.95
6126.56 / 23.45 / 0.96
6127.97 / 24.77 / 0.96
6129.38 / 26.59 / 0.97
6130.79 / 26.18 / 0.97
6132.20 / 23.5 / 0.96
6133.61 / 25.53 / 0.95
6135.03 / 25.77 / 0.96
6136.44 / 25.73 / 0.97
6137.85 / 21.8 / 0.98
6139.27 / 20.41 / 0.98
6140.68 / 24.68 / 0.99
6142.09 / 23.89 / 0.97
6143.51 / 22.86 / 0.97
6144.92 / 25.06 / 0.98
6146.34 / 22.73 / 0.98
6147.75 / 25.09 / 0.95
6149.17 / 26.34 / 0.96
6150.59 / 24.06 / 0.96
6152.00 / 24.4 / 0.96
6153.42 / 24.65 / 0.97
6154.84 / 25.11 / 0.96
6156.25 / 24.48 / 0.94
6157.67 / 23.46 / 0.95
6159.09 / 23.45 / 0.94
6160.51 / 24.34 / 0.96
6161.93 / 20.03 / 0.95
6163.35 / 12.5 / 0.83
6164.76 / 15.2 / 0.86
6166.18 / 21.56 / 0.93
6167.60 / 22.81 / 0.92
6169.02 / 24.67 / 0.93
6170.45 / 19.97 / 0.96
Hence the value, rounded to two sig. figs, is 2.1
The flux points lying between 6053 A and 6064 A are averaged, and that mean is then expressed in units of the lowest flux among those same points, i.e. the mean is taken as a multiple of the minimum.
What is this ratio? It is 1.06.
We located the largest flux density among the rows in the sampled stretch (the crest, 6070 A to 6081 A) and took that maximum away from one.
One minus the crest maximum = -25.80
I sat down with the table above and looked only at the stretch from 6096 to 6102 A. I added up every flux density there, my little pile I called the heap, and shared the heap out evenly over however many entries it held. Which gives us 25.4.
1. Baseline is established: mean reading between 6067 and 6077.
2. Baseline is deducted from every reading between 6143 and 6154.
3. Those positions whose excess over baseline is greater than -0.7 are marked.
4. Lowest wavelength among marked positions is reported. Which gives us 6144.92 A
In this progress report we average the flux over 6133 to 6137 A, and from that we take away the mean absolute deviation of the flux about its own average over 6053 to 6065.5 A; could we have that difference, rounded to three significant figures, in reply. 24.8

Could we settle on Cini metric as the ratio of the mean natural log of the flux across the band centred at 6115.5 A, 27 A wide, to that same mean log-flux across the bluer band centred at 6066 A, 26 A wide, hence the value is 0.977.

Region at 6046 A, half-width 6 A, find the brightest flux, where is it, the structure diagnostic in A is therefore 6046.67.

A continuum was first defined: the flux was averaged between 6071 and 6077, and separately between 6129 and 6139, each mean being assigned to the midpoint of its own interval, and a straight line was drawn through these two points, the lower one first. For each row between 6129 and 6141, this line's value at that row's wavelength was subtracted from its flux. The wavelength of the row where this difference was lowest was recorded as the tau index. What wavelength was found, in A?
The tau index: 6139.27 A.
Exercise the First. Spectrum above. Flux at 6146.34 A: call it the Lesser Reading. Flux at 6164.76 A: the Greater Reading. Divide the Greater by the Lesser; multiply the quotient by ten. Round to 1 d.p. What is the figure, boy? 6.7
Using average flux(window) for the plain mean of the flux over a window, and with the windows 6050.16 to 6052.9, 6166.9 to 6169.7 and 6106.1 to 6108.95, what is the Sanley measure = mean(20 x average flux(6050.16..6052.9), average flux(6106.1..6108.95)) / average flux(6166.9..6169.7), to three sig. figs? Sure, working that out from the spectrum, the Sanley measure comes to 11.1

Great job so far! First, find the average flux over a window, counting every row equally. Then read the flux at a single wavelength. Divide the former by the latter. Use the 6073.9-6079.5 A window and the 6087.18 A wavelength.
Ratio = 1.07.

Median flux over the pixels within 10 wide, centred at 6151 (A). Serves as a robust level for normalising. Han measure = 24.65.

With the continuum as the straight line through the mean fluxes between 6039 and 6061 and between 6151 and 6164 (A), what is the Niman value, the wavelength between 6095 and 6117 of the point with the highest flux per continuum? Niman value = 6115.28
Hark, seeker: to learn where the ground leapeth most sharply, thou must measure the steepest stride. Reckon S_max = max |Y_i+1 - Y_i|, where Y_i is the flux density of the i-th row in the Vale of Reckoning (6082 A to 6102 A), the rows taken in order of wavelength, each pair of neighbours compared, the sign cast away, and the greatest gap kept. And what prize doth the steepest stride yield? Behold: 2.44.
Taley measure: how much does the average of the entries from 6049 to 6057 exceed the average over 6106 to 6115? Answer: 0.0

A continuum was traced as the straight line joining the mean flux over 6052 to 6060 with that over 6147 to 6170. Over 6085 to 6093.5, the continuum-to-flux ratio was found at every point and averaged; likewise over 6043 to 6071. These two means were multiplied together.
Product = 1.02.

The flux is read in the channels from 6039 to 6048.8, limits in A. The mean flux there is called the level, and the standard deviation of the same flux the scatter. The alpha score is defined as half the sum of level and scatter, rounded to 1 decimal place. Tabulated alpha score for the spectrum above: 12.8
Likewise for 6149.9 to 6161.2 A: 12.4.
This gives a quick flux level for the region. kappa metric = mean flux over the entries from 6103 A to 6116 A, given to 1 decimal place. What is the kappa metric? 23.8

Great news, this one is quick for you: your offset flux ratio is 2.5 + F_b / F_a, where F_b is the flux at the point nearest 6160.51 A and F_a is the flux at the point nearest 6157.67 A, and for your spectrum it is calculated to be 3.54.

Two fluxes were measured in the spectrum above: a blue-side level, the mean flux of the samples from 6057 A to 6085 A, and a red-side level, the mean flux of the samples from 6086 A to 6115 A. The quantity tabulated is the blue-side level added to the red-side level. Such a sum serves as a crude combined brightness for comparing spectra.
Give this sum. 49.0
